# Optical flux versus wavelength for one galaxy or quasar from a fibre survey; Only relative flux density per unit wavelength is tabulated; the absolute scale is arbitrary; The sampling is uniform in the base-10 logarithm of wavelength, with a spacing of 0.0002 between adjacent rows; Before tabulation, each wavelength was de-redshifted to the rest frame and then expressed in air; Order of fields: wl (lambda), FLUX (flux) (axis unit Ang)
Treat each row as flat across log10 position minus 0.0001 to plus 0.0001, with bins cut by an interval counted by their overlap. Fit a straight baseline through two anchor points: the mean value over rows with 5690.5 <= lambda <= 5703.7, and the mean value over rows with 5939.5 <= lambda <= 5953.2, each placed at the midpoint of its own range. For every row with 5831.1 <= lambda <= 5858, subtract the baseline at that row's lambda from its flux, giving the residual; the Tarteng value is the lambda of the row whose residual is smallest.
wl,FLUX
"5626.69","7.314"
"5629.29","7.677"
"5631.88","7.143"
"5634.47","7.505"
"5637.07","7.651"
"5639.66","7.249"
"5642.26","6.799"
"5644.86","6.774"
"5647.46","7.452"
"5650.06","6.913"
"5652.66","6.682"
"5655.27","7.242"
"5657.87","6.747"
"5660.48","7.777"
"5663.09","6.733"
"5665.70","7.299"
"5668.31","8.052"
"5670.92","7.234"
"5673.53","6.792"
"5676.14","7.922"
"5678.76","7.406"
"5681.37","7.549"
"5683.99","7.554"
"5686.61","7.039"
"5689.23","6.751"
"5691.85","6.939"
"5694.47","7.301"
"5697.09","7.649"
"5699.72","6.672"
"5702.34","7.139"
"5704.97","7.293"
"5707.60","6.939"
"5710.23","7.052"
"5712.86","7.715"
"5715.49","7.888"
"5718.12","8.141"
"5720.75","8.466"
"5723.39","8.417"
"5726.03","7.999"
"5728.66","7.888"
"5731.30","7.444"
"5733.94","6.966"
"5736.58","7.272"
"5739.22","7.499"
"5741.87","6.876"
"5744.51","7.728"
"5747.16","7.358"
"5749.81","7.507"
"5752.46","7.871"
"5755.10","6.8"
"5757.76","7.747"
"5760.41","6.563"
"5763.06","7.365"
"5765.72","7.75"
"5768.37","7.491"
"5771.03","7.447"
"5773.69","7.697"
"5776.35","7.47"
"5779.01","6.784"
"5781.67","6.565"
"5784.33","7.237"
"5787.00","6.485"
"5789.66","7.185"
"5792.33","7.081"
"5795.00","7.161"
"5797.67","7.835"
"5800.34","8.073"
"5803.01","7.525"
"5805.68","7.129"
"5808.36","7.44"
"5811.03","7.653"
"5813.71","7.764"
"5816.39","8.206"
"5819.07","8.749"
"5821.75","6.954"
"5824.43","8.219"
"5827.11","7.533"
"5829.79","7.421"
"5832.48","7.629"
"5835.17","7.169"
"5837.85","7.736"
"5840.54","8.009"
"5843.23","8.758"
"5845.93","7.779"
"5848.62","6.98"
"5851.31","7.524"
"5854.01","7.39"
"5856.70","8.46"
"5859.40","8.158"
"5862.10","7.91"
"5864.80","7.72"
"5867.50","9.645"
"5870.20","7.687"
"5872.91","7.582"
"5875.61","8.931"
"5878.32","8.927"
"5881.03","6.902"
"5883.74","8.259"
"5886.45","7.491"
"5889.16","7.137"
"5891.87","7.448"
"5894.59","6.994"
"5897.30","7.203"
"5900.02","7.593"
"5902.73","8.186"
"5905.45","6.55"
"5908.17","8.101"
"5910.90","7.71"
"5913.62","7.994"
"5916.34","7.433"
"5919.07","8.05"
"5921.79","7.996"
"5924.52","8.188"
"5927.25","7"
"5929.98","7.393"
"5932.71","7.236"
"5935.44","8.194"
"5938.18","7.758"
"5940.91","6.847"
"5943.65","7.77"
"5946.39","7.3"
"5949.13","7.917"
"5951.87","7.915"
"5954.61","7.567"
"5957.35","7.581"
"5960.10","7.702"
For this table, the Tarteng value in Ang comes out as 5848.62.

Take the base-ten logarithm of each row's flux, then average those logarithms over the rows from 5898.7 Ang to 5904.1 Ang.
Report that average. 0.90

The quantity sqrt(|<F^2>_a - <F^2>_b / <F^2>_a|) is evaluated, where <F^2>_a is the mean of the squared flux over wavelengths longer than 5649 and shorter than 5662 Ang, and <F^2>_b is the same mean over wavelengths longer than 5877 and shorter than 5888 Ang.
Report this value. 6.99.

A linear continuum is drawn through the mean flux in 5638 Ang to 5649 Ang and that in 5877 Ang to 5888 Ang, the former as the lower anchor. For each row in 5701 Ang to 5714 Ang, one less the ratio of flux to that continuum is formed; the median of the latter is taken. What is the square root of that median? 0.14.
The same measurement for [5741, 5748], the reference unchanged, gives 0.10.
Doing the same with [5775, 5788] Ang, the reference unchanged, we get 0.32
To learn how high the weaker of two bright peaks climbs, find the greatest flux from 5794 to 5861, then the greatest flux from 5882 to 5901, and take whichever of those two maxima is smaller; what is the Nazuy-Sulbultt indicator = 8.26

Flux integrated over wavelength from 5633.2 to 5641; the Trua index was 58.2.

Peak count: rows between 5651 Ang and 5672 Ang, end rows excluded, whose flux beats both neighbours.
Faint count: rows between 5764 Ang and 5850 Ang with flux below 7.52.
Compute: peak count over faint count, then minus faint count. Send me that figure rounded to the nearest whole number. -16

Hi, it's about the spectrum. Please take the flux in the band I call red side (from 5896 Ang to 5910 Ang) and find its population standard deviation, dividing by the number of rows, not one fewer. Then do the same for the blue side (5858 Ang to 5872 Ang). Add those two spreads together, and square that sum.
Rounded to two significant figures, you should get 1.8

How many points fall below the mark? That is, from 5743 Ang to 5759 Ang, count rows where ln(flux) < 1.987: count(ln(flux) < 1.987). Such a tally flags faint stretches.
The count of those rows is 1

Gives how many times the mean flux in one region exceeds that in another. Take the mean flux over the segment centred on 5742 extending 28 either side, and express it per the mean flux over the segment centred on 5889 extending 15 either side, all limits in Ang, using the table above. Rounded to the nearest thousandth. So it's 0.979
